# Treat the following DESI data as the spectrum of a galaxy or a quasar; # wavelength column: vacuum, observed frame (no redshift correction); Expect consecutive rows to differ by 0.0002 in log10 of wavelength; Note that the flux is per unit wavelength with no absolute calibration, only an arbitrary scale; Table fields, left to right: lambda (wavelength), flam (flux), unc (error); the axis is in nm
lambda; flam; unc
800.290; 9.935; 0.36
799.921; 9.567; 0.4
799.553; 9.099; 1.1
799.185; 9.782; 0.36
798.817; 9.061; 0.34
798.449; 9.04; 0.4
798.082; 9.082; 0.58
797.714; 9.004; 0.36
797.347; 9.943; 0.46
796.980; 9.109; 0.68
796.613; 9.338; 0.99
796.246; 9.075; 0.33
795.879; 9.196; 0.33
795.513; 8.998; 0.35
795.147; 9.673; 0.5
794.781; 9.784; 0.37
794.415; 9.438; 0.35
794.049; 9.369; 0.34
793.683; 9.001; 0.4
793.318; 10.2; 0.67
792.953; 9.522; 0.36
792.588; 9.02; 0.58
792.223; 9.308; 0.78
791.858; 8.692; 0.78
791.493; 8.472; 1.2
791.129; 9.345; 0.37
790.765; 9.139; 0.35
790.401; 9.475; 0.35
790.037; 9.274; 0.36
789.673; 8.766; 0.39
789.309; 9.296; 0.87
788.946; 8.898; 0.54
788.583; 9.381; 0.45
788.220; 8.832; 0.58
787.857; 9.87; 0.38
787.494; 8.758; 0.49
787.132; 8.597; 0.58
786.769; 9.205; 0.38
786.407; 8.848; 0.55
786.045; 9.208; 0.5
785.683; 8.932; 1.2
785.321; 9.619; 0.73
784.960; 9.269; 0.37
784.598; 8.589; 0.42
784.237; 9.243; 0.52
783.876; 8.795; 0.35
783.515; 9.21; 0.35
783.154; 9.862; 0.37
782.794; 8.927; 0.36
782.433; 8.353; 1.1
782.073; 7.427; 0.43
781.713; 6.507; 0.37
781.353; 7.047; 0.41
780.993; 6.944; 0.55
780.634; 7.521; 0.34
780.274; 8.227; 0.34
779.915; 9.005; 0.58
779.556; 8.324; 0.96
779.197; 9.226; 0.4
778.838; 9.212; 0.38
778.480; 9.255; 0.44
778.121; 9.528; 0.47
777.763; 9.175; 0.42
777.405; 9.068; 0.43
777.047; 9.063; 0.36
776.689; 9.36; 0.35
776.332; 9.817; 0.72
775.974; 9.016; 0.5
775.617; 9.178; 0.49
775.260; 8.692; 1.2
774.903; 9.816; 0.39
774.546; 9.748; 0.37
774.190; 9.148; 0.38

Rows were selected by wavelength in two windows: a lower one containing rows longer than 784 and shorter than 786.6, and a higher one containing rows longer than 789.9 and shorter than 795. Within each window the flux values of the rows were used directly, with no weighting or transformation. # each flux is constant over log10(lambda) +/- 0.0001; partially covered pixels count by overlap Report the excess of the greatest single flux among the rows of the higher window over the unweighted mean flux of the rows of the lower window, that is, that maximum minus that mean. 1.10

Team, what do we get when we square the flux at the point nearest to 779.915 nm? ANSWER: 81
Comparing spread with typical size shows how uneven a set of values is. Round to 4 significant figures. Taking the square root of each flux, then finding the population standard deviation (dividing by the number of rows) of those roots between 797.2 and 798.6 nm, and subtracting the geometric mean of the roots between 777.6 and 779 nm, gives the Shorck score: -2.985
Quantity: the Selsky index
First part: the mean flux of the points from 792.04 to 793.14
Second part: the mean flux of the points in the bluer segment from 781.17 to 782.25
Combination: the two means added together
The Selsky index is 16.3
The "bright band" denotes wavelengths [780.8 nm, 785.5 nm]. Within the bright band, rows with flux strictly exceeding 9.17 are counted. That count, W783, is 5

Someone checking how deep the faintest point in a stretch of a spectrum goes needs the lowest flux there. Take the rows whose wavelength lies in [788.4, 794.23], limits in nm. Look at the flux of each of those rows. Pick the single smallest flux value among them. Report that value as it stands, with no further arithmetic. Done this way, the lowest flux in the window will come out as 8.472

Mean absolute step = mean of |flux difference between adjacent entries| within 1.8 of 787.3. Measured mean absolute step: 0.55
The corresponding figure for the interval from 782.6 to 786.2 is 0.57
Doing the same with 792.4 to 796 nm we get 0.46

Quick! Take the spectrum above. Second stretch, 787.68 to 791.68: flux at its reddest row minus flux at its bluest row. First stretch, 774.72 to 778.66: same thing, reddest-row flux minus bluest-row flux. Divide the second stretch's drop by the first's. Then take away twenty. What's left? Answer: -17.5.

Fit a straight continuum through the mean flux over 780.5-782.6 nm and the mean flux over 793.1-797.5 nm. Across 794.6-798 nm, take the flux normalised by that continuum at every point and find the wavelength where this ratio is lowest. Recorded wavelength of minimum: 797.714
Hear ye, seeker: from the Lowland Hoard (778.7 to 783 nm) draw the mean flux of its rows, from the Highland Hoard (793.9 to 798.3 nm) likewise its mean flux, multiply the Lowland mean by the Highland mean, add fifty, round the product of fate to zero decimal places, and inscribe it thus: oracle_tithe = 125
